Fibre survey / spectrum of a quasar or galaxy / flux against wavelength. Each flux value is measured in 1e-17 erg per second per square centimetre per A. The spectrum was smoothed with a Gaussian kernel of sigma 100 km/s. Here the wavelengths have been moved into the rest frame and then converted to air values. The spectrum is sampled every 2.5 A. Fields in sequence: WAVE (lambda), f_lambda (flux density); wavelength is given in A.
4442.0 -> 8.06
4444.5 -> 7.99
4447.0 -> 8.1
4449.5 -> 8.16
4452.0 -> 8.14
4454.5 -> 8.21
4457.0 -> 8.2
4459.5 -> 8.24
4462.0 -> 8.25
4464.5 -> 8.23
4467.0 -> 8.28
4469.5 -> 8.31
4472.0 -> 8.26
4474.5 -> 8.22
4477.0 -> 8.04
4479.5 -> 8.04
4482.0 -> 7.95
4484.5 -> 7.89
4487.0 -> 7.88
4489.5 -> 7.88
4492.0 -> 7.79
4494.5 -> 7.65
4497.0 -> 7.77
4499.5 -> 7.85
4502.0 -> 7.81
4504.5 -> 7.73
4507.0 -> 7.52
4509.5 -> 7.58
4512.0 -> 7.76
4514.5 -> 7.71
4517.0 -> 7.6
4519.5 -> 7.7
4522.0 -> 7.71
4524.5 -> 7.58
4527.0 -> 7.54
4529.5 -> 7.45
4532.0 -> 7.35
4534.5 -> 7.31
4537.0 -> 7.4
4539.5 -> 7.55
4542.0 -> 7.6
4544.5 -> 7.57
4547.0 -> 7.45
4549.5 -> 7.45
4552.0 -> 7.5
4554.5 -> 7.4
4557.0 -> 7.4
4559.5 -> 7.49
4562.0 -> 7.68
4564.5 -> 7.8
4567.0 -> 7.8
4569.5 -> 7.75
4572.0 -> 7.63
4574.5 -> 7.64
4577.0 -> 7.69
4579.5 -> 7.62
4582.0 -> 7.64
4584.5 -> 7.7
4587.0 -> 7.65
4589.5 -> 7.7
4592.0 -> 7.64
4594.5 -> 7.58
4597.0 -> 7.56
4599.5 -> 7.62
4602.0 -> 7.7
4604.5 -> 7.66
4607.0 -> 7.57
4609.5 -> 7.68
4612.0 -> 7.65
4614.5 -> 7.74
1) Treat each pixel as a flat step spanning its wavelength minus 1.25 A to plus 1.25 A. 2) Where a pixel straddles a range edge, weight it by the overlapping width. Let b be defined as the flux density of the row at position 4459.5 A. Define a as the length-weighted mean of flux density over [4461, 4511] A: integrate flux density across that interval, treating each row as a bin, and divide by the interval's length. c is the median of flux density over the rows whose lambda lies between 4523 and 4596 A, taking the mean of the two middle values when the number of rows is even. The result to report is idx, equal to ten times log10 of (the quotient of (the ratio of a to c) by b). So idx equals -8.96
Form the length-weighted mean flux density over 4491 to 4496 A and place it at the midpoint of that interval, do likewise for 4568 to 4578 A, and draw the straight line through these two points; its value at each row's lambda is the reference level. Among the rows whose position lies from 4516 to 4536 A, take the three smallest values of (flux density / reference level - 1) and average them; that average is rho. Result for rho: -0.043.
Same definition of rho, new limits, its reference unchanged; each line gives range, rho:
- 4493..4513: -0.017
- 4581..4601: -0.011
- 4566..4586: -0.006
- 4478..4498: 0.002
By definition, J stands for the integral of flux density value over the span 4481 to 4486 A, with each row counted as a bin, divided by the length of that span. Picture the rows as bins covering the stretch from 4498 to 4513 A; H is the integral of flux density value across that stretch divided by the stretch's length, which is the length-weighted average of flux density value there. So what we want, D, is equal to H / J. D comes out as 0.97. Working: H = 7.71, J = 7.9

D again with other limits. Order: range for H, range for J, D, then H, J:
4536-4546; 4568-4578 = 0.98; 7.53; 7.7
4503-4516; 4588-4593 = 1.00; 7.66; 7.7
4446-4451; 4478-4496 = 1.03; 8.13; 7.9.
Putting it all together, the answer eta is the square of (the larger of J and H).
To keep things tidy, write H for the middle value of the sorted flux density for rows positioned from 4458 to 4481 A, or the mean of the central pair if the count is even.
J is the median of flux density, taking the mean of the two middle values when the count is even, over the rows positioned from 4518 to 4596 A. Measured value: 67.9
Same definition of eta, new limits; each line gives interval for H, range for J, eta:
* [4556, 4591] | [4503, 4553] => 58.8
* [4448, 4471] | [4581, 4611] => 67.7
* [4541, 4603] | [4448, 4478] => 67.7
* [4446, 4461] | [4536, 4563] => 66.9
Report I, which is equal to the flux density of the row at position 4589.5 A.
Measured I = 7.7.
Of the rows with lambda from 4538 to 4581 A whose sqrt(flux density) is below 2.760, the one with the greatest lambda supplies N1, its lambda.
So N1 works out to 4559.5 A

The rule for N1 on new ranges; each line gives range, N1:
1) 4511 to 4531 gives 4529.5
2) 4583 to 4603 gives 4597.0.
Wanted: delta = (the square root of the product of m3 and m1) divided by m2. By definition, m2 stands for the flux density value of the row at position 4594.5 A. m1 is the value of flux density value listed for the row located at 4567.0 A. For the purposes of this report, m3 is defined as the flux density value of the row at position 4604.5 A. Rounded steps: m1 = 7.8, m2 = 7.58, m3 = 7.66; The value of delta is 1.020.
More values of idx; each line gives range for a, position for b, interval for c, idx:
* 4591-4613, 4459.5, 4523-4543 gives -9.08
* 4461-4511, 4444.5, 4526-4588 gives -8.82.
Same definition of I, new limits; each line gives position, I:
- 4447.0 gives 8.1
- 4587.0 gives 7.65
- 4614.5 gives 7.74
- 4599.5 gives 7.62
